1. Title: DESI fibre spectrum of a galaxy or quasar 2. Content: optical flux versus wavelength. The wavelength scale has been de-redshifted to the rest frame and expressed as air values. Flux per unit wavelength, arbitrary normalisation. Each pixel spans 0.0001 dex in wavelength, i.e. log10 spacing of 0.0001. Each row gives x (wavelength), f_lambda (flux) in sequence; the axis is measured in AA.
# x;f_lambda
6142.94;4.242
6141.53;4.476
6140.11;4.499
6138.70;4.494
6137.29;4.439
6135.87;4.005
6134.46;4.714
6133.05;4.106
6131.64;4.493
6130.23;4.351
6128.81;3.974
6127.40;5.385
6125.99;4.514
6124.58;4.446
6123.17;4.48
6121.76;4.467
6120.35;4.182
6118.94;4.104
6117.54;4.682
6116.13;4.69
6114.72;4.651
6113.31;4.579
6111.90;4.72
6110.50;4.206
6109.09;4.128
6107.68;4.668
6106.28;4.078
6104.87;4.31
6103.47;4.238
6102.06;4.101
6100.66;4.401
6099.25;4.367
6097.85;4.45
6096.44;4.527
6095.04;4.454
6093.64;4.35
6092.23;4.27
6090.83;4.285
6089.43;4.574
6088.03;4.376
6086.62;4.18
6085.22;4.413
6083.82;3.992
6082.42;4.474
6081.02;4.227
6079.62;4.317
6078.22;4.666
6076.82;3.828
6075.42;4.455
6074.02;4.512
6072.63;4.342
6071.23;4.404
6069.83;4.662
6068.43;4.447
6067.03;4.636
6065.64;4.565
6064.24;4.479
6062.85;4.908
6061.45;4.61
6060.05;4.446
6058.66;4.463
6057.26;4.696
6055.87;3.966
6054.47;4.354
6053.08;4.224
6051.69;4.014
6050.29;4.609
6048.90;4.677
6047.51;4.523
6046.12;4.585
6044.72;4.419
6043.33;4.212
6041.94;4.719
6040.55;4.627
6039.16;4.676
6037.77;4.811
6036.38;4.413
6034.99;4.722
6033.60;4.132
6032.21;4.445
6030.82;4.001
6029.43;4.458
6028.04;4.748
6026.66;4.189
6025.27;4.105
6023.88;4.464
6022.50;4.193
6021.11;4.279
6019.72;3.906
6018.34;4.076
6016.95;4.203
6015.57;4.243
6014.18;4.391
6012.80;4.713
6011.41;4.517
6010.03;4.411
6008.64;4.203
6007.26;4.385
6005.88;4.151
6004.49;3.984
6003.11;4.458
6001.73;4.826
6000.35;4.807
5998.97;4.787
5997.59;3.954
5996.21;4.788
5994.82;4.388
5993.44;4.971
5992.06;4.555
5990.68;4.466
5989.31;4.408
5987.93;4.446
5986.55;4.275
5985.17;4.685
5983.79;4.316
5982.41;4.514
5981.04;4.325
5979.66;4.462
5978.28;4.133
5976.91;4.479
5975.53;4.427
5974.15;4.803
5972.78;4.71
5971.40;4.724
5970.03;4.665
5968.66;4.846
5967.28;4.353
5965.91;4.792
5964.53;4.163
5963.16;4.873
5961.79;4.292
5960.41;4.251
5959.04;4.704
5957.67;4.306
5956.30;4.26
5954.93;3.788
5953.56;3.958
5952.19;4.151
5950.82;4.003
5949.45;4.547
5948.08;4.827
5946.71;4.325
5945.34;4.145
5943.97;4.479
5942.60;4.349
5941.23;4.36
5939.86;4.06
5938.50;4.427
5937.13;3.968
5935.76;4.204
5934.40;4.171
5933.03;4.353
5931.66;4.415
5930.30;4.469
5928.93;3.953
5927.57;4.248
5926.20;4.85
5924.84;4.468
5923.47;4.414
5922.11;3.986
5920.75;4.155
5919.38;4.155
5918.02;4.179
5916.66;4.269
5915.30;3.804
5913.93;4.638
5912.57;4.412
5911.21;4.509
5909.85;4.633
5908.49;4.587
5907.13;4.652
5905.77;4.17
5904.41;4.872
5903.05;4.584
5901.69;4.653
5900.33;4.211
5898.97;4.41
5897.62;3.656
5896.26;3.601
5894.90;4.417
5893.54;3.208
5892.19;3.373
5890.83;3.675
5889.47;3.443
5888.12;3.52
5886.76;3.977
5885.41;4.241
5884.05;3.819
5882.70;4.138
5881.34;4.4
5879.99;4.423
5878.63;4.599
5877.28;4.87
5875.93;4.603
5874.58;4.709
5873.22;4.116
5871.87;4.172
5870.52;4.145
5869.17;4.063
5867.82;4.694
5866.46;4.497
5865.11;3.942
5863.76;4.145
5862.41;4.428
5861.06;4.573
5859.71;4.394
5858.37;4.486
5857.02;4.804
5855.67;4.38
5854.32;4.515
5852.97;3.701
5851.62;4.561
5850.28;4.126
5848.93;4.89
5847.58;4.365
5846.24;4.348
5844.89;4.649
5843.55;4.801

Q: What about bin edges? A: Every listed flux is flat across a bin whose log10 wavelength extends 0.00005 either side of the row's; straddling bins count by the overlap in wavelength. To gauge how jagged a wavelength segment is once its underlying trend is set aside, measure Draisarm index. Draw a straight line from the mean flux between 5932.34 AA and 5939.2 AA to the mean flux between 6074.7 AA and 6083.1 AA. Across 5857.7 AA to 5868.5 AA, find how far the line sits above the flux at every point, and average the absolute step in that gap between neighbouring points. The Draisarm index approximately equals 0.236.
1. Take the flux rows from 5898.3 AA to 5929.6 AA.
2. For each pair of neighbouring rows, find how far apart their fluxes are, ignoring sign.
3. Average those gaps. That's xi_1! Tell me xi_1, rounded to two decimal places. 0.28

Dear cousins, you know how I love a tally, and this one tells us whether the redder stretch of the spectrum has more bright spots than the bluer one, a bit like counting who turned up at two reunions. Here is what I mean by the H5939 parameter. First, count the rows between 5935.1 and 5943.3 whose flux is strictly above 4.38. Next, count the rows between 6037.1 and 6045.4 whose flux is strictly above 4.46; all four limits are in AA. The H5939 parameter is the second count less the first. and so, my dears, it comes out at 3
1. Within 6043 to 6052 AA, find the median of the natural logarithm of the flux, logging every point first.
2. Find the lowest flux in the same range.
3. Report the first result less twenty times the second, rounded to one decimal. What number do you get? -78.8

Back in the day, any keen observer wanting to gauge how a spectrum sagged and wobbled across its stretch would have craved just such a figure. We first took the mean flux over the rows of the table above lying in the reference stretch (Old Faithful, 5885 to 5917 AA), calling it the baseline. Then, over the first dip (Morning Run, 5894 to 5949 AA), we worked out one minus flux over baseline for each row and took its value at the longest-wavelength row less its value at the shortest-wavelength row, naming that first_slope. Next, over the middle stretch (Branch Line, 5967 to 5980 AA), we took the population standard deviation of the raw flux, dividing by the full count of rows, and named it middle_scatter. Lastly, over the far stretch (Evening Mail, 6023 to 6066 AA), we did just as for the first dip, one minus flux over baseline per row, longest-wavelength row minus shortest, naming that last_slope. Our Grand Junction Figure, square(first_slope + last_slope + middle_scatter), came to 0.01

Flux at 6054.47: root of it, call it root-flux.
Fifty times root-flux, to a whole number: 104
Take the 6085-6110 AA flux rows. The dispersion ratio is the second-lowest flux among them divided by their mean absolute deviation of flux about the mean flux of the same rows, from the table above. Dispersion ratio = 32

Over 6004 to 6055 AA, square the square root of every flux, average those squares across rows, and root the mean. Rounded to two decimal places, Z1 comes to 2.09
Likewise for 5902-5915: 2.14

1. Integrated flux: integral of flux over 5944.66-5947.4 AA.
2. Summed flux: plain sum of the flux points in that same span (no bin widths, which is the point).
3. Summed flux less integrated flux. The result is -3.13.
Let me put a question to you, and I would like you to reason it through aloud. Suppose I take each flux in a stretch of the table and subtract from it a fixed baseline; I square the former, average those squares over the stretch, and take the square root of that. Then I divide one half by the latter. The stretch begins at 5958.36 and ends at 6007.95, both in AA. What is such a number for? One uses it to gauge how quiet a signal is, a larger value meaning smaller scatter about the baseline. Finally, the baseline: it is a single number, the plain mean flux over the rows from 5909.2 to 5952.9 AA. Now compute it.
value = 1.54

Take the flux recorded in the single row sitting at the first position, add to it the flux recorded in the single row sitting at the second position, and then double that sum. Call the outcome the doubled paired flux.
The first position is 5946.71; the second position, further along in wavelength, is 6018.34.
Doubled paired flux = 16.8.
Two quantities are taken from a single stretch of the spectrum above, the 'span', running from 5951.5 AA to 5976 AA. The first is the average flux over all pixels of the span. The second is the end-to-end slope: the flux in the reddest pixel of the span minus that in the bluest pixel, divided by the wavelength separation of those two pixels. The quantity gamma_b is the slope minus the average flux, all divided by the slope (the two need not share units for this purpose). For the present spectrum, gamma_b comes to -375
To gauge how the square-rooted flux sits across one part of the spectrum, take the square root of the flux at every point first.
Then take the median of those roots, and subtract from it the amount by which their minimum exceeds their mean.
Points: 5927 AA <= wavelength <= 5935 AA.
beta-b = 2.15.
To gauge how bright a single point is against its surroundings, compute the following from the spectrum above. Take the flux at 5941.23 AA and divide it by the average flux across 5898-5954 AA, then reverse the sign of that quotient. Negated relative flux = -1.00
